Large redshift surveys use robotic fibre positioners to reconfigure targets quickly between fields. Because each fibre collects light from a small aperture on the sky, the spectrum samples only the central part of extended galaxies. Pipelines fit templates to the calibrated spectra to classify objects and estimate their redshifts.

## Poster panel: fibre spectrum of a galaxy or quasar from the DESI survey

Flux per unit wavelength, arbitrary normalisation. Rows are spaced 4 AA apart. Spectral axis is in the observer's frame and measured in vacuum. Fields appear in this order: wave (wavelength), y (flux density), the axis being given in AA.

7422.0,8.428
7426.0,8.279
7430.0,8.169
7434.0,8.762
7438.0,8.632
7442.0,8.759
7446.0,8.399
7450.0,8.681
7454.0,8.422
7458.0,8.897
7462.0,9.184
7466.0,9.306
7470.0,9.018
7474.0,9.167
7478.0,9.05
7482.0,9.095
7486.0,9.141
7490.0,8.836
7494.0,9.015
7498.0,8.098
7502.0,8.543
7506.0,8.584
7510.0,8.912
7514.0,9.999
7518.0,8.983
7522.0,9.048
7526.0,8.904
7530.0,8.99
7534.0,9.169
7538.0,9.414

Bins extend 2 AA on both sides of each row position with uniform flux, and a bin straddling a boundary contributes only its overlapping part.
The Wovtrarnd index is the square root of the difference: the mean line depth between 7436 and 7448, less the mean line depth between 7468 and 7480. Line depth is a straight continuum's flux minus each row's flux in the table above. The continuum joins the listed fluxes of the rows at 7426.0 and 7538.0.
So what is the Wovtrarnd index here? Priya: 0.4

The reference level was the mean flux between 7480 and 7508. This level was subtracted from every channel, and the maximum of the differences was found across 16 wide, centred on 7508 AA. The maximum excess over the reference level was 1.24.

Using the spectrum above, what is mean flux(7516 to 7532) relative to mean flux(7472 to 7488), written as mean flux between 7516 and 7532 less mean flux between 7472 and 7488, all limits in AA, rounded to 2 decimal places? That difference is -0.13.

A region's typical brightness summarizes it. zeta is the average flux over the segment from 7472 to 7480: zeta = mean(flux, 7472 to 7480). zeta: 9.1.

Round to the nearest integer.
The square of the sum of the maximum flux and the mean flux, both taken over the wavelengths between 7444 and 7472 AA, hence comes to 329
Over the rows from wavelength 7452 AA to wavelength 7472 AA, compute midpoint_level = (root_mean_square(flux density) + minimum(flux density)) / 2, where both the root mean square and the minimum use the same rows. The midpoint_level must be 8.70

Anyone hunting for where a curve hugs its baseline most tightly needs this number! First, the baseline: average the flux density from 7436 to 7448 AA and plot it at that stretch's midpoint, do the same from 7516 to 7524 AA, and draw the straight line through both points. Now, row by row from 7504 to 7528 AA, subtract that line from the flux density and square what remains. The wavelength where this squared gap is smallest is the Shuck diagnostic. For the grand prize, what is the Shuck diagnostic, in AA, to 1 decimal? 7518.0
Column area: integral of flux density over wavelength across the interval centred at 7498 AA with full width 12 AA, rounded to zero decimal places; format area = 103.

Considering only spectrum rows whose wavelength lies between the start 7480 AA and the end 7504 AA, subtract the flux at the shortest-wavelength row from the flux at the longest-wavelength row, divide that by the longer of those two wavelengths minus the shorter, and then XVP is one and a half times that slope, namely -0.04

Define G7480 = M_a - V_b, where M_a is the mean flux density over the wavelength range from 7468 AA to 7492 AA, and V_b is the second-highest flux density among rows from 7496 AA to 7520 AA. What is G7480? 0.1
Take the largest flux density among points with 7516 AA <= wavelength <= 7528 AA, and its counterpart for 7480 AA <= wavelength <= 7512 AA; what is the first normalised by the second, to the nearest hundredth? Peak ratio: 0.99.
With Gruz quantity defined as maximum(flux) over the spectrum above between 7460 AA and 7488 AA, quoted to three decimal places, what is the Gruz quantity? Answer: 9.306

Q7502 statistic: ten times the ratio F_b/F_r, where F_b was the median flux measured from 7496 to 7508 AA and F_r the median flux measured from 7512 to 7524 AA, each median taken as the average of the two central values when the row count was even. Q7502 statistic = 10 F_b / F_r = 9.4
